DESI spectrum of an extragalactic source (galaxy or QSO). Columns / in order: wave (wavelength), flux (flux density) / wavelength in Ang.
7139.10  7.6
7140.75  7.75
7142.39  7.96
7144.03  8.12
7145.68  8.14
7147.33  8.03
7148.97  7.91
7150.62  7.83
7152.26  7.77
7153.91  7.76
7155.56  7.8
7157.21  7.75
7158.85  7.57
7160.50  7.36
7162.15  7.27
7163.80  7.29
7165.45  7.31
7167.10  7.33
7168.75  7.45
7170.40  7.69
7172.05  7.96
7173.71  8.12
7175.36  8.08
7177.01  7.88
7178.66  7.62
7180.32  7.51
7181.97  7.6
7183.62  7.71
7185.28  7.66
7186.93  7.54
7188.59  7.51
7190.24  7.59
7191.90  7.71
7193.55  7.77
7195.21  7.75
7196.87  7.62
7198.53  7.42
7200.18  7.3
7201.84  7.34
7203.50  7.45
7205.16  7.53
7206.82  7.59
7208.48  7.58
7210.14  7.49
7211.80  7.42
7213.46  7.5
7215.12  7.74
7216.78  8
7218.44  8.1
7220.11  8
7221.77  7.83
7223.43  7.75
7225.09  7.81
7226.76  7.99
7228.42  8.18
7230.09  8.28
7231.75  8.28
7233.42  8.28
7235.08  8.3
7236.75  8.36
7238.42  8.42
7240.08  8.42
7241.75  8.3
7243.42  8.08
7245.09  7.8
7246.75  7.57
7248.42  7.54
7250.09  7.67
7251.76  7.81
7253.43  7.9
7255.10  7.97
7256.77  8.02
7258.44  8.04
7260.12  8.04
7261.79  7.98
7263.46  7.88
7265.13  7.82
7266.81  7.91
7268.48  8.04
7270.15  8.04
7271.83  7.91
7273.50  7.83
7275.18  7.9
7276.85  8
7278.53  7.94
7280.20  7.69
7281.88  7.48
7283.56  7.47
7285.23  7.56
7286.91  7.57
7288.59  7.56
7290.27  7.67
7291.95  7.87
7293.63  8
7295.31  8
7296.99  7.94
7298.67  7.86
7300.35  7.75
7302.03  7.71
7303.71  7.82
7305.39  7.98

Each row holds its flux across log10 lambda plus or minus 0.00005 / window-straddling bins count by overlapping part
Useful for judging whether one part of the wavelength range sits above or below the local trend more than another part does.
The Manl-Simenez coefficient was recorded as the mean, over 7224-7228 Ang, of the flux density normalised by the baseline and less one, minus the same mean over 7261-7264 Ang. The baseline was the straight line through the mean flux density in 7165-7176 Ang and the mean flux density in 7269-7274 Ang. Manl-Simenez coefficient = 0.01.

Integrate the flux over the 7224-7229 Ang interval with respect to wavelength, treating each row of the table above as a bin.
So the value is 39.9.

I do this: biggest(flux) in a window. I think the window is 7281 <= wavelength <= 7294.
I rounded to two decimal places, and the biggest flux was 8.00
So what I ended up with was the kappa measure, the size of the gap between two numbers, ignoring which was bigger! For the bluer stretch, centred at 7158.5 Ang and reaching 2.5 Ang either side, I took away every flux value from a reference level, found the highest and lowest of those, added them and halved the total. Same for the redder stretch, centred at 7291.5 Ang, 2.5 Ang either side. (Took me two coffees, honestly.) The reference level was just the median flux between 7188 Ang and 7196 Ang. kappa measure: 0.28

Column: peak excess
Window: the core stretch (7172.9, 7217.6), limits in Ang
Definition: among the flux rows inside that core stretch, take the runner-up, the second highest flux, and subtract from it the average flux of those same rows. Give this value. 0.45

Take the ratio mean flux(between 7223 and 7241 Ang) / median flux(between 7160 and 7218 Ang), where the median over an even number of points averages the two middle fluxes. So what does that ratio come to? 1.08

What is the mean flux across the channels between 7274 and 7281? 7.88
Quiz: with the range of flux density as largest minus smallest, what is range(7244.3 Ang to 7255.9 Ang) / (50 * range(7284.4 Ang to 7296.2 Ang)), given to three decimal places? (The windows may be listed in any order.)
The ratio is 0.020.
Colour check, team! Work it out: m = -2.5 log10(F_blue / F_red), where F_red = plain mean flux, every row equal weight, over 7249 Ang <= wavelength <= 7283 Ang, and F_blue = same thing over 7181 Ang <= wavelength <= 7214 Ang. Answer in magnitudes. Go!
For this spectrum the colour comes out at 0.05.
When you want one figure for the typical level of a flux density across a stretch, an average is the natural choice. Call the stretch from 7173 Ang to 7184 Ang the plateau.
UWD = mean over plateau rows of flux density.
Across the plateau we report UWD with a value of 7.79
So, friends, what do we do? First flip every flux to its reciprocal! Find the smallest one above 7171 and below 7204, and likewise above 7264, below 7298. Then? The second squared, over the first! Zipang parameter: 0.126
